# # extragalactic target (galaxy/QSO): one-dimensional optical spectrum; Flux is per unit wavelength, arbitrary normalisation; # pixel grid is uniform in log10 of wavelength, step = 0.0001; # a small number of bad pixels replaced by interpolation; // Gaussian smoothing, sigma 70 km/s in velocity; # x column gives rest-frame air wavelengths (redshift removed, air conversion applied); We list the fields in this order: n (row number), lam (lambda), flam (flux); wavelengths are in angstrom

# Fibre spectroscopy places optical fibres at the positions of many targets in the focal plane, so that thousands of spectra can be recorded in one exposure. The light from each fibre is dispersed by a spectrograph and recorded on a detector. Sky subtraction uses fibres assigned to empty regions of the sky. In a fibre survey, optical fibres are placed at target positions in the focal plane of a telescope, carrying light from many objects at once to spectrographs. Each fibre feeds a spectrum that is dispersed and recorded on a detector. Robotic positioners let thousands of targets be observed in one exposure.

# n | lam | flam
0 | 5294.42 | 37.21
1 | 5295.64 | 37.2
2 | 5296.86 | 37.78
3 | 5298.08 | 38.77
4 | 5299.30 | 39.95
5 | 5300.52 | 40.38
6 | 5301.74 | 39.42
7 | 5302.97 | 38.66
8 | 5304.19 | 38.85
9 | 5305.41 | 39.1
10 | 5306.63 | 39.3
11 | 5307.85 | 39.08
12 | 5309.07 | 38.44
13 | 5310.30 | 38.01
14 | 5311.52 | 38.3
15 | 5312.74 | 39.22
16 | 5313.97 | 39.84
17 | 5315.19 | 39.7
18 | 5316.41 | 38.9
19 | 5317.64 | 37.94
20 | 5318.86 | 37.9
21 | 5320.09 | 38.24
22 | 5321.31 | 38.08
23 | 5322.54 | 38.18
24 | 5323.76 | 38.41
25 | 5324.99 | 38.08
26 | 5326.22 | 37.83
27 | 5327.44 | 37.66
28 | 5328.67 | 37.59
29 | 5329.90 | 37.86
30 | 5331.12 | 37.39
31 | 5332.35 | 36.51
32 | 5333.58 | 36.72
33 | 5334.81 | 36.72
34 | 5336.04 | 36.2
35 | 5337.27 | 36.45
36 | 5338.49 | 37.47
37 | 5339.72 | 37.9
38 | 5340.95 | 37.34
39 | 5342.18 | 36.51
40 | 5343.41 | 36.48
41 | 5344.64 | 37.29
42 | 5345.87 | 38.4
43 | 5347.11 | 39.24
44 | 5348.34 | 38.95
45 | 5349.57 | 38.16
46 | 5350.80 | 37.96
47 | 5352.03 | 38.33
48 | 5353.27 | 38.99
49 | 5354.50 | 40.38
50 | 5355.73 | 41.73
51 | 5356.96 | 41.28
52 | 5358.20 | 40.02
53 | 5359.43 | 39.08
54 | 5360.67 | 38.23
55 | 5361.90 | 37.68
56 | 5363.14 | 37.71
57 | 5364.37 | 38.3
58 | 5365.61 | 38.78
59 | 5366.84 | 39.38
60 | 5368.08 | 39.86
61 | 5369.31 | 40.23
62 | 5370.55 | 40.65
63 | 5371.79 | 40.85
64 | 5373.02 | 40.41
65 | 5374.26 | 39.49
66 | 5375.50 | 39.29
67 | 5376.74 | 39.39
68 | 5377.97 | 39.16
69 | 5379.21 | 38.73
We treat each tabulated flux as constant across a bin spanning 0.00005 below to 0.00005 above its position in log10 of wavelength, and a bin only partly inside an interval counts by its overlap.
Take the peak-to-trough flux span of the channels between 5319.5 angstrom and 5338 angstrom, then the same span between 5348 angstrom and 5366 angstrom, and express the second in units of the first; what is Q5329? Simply 1.8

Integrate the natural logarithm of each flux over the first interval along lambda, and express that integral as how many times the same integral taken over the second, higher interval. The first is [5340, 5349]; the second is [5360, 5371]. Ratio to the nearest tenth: 0.8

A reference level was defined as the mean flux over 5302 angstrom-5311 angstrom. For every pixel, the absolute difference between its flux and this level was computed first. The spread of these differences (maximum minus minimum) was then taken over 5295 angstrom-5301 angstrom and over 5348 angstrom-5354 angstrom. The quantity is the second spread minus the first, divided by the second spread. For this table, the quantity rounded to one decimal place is -1.5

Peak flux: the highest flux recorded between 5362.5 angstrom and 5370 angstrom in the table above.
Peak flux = 40.23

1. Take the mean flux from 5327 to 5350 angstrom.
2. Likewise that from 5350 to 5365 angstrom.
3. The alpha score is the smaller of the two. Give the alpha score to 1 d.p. 37.4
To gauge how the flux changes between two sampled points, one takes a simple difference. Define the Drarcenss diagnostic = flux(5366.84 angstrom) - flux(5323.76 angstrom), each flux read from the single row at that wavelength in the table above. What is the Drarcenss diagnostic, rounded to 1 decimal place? 1.0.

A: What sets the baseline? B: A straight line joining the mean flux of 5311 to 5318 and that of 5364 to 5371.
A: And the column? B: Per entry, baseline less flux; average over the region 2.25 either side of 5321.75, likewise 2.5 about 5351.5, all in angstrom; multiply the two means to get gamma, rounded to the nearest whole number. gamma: 1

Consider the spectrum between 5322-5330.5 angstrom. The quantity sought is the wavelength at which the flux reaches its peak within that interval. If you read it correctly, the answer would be 5323.76 angstrom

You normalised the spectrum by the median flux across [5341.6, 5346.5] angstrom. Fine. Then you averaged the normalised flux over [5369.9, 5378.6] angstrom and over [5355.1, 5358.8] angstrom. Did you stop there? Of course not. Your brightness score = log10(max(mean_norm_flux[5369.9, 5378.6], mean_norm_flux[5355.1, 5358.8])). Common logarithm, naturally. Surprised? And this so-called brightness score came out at 0.046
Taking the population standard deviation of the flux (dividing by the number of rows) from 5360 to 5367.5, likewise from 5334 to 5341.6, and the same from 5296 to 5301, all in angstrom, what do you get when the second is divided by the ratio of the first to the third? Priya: 1.0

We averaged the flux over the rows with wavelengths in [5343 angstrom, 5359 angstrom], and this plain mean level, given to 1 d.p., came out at 39.0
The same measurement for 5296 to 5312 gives 38.9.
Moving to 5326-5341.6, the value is 37.2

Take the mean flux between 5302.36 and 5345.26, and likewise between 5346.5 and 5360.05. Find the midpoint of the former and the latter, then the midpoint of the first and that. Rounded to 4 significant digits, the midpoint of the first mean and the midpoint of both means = 38.33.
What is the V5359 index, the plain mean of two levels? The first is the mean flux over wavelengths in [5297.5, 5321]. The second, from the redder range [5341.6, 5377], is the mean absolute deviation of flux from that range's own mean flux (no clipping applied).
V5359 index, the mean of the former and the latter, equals 20.0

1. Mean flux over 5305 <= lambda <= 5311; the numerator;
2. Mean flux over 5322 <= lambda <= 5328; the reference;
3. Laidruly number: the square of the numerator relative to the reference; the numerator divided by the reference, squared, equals 1.04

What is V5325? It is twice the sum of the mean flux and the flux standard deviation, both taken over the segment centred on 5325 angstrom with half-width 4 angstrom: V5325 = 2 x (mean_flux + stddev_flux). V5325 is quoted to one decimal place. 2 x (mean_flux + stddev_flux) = 76.5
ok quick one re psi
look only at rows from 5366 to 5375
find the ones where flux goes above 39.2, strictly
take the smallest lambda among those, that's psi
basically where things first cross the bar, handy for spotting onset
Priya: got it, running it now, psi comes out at 5366.84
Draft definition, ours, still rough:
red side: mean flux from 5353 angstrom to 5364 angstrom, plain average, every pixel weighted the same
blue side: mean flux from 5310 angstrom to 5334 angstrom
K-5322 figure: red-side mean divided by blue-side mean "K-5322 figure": 1.035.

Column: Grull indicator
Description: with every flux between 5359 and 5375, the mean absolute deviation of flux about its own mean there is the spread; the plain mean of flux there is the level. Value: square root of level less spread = 6.19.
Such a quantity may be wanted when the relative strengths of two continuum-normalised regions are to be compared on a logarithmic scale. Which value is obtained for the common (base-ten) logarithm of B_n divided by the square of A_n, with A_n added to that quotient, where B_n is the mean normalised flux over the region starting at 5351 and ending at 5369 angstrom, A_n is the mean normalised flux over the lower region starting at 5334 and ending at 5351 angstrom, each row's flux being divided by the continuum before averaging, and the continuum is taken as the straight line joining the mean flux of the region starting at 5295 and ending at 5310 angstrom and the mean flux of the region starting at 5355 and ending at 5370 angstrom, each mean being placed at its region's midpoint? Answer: 0.311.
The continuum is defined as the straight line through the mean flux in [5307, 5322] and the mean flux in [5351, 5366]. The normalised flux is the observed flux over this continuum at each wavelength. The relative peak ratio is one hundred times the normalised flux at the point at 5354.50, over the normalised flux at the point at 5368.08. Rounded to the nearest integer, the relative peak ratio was 102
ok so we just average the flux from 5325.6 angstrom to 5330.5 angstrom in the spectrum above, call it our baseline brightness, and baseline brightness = 37.7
